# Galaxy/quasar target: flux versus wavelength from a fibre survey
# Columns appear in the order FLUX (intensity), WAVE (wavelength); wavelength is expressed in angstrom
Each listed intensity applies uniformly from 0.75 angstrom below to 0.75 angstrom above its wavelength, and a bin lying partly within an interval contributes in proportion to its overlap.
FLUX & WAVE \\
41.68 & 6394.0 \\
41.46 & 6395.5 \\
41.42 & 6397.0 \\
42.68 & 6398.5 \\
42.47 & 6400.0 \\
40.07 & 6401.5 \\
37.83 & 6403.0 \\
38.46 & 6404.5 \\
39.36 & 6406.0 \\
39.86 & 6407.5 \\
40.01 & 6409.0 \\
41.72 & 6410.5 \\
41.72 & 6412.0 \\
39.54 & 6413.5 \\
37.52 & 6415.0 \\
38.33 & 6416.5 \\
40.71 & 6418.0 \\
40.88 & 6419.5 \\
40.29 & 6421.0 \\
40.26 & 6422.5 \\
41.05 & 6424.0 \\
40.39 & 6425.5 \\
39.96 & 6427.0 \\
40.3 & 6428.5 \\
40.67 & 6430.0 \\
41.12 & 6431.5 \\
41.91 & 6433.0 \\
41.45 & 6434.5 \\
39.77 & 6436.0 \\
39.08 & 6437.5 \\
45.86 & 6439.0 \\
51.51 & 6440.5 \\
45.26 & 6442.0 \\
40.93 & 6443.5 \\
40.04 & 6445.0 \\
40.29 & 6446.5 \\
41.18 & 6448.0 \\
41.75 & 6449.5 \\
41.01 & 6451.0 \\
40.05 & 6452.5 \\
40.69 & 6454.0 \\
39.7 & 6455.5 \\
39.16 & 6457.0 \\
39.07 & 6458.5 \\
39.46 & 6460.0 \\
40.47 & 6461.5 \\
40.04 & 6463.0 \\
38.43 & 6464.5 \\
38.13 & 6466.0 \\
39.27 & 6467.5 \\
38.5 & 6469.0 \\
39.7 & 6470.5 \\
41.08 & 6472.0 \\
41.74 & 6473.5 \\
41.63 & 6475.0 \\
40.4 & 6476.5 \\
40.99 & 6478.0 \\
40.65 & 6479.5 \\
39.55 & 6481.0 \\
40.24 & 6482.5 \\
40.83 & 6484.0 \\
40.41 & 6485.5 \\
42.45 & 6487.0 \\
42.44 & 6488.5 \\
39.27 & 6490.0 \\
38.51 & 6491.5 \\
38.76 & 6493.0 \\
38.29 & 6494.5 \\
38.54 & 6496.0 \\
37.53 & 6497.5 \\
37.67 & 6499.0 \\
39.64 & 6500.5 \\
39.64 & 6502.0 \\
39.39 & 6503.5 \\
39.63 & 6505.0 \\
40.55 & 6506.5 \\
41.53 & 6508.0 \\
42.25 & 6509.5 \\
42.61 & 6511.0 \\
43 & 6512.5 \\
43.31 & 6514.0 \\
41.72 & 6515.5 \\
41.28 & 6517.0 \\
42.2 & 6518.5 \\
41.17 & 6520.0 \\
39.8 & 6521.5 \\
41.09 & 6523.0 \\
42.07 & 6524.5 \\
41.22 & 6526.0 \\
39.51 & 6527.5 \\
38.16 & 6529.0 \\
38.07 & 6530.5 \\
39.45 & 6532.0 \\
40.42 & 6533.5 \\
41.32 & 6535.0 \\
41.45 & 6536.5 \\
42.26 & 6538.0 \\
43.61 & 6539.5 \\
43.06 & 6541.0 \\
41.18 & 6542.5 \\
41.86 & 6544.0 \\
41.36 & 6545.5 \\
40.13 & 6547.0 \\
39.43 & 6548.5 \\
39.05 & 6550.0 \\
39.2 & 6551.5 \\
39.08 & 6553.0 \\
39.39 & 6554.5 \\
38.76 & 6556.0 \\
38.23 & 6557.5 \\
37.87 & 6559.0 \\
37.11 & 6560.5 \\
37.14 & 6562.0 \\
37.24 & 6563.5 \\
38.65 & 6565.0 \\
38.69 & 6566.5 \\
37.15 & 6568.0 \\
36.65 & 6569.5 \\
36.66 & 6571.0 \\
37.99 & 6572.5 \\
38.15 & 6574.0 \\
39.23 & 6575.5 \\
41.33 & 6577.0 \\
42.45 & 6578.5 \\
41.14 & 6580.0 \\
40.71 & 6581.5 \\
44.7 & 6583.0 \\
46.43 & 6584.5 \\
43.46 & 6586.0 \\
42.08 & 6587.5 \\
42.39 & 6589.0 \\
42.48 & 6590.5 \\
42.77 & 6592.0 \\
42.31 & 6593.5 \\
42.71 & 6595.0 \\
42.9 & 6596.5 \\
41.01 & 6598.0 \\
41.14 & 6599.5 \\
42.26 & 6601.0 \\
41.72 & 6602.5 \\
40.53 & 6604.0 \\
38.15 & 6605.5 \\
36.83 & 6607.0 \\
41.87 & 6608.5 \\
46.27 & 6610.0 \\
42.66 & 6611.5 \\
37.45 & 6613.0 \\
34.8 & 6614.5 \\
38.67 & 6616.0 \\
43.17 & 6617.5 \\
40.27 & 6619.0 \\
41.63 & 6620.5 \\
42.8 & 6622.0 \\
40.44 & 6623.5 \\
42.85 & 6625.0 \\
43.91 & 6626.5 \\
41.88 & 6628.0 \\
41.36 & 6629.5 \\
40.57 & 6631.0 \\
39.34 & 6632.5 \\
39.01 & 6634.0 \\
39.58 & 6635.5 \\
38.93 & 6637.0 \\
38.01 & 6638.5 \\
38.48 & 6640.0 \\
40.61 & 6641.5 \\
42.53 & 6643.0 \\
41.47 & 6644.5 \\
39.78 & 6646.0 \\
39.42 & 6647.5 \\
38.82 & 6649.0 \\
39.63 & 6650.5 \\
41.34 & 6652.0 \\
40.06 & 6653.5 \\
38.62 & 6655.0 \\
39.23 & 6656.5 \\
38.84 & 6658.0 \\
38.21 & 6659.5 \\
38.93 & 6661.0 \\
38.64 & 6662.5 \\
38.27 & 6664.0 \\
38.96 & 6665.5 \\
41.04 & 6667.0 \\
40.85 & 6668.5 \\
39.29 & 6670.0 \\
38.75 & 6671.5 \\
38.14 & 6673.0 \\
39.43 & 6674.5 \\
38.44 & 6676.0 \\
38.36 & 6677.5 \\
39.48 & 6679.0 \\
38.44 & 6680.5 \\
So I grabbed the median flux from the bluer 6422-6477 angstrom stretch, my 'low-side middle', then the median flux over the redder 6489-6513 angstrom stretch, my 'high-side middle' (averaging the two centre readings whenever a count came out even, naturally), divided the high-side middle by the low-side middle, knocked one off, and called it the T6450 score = -0.022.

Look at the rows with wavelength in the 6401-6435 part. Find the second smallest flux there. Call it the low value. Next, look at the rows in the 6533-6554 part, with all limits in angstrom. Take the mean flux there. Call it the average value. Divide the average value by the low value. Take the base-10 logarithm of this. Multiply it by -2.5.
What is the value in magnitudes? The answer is -0.09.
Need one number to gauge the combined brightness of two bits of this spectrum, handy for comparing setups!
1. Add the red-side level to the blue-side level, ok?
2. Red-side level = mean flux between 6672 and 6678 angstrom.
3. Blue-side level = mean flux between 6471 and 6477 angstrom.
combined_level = 79.8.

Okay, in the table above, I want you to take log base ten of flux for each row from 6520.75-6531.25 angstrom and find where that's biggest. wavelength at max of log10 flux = 6524.5 angstrom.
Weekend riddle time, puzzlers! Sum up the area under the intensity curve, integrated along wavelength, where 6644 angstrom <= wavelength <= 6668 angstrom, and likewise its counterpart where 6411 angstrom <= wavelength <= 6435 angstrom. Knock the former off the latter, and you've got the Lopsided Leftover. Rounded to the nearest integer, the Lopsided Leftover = 22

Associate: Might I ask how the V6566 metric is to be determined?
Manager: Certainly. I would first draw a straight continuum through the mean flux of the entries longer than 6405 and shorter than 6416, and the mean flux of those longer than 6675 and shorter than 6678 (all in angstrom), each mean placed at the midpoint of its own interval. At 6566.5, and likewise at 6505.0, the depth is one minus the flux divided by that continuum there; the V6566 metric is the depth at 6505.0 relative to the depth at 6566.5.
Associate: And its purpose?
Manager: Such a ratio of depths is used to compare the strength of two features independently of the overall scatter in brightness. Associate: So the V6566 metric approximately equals -0.62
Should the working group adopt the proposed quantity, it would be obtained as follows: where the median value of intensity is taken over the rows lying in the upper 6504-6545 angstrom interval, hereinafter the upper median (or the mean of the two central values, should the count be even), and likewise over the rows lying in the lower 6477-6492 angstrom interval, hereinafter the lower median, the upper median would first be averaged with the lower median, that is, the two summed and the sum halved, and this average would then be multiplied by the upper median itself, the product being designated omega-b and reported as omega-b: 1691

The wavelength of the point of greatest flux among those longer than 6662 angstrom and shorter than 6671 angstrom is 6667.0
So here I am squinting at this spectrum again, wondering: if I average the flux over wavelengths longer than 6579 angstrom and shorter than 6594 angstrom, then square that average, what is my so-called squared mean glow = 1836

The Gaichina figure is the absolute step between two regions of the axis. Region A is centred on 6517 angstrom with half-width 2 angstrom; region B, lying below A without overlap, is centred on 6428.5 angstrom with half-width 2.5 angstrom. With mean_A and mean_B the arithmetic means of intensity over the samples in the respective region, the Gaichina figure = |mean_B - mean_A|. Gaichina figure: 1.4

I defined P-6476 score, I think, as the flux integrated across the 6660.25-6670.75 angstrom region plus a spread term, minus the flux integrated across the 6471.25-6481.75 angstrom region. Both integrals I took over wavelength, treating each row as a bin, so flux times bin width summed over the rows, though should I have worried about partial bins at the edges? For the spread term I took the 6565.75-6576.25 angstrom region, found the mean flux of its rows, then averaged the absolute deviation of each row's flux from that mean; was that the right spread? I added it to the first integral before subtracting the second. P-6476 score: -14.3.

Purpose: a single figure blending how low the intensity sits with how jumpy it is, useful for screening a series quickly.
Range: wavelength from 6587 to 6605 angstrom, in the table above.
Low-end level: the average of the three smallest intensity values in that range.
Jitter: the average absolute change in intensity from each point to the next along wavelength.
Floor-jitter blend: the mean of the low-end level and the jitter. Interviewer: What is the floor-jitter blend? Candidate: 20.7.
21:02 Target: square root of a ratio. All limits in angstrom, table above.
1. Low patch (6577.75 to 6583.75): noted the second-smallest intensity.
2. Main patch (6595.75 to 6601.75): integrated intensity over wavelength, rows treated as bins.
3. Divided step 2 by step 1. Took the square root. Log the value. 2.47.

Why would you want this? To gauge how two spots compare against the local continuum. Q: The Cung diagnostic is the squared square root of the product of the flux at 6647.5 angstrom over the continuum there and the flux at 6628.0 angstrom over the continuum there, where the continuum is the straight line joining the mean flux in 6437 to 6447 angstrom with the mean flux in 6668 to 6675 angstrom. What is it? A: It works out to 1.04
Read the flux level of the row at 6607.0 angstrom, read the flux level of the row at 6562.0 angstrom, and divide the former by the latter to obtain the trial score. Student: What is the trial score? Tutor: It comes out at 0.99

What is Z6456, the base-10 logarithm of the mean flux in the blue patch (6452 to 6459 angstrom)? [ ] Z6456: 1.60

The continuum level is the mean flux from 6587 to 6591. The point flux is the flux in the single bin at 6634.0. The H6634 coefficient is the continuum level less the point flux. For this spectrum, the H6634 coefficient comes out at 3.3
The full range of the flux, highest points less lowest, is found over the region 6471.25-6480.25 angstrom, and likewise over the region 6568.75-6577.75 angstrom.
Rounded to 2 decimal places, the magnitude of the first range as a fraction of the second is 0.29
